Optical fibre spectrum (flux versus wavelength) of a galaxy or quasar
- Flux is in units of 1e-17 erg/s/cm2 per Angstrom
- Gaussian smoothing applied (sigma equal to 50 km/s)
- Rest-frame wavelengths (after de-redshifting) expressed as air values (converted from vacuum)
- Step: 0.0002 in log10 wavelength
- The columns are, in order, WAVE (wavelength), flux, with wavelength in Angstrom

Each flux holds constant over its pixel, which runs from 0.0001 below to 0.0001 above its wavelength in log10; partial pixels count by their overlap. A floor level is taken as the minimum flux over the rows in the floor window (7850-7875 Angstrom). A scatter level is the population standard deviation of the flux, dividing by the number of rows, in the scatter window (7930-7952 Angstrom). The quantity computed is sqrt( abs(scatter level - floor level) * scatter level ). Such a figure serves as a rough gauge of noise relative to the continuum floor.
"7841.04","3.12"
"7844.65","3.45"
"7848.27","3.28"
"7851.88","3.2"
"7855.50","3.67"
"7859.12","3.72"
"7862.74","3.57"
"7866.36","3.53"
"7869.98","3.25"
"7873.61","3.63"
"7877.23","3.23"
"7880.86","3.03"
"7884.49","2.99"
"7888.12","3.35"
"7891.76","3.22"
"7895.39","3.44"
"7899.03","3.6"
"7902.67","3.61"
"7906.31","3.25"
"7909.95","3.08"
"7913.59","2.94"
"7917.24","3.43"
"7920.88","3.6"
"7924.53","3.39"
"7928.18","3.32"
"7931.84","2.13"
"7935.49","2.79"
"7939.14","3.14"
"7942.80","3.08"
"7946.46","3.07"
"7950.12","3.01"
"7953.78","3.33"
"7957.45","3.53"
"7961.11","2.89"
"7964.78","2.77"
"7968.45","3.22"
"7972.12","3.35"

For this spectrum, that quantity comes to 1.00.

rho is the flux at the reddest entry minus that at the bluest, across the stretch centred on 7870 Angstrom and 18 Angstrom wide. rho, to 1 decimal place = -0.3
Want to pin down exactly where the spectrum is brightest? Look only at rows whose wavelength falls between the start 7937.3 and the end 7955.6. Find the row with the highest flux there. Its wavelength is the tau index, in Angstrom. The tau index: 7953.78 Angstrom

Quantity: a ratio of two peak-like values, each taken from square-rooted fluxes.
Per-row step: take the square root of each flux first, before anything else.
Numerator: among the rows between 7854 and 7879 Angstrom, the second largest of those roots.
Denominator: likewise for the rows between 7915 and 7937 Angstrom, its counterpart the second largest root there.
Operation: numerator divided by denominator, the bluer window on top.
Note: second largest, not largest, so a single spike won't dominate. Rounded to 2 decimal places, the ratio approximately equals 1.03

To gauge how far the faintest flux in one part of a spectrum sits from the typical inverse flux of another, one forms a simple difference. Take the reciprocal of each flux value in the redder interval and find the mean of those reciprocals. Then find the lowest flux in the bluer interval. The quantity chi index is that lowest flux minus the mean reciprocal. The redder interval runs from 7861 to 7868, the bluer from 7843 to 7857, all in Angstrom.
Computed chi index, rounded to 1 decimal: 2.9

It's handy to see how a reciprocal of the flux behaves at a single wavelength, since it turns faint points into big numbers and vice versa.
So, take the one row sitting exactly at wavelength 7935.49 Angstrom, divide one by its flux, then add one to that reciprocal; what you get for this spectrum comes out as 1.36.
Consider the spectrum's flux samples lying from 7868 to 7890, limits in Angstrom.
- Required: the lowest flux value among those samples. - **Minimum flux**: 2.99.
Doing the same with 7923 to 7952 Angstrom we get 2.13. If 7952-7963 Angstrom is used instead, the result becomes 2.89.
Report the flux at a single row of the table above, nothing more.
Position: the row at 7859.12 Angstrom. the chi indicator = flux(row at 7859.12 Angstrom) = 3.72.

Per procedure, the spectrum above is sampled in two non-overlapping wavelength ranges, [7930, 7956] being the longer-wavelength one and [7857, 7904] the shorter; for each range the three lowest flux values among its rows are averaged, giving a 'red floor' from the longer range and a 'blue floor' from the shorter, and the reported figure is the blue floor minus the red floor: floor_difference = 0.44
